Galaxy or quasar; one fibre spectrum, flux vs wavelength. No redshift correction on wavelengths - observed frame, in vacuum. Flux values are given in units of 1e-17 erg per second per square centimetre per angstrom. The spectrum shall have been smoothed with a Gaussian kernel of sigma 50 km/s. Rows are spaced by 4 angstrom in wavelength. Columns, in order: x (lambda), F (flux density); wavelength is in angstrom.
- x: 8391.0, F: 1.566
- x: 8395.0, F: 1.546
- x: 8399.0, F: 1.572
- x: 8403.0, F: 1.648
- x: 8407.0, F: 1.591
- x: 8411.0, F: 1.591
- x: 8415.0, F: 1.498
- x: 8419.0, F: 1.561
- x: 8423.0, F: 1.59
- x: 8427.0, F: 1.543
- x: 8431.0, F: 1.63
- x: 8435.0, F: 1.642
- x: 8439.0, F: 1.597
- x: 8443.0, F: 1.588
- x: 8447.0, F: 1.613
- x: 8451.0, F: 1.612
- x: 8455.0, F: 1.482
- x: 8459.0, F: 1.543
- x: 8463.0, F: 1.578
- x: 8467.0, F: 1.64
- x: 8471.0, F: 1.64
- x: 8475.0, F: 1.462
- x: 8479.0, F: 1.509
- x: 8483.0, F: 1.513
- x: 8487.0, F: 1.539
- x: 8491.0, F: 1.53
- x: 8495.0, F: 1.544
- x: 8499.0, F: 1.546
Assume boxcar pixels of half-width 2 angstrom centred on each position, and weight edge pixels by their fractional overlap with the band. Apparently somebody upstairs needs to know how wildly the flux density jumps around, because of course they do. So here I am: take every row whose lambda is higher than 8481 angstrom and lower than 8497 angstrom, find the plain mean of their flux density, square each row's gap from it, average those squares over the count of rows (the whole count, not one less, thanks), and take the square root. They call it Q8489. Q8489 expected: 0.012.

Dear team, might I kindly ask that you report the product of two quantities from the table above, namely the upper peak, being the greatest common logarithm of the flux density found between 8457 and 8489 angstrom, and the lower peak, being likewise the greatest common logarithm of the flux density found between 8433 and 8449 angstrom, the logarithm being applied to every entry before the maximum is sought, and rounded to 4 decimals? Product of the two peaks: 0.0463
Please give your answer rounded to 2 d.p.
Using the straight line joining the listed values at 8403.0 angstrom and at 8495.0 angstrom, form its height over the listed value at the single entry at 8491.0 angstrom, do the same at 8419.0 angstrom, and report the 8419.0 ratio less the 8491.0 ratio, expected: 0.03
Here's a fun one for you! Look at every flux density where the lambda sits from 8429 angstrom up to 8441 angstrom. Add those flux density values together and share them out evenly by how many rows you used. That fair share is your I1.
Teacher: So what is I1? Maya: 1.62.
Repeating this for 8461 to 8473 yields 1.62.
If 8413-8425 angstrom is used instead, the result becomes 1.55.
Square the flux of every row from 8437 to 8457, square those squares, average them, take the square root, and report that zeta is 2.50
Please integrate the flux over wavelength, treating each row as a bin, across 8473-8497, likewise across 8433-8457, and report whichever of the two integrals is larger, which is 38.14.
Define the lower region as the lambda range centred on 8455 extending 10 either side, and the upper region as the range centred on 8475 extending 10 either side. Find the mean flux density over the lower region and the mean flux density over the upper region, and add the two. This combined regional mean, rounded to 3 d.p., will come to 3.118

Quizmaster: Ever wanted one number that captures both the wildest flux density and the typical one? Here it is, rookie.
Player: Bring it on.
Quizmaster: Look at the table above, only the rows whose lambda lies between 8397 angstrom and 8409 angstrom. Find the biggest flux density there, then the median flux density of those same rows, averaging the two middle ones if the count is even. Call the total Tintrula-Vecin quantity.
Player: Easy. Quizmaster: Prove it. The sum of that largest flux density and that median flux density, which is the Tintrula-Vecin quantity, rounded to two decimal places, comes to 3.24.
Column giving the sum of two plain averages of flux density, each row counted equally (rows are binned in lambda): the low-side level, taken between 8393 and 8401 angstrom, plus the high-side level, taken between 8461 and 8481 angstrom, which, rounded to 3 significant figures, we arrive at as 3.12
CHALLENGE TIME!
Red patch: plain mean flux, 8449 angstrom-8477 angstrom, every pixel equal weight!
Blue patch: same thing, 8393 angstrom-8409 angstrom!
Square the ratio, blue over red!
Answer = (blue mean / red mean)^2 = 1.03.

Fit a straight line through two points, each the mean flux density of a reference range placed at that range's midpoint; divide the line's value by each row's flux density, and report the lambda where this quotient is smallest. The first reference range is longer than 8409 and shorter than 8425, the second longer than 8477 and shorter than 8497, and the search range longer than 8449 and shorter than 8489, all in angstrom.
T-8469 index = 8471.0 angstrom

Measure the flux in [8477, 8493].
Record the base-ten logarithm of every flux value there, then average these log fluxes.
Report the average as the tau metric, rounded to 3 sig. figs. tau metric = 0.183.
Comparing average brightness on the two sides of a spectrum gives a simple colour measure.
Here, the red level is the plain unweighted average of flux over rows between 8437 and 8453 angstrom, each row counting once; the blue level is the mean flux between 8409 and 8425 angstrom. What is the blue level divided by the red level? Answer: 0.97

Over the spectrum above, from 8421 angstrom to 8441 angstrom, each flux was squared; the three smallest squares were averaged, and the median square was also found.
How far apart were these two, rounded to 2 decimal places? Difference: 0.06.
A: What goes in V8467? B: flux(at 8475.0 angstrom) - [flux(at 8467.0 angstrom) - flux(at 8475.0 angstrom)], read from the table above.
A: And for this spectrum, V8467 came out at 1.28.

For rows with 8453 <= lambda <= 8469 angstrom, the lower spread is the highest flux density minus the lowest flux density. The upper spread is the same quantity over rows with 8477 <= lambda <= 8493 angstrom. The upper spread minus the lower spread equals -0.13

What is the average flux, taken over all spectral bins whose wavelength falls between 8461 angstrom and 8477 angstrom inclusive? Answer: 1.58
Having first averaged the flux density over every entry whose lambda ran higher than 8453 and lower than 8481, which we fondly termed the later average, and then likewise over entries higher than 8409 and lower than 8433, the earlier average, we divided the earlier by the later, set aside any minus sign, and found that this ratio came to 1.01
